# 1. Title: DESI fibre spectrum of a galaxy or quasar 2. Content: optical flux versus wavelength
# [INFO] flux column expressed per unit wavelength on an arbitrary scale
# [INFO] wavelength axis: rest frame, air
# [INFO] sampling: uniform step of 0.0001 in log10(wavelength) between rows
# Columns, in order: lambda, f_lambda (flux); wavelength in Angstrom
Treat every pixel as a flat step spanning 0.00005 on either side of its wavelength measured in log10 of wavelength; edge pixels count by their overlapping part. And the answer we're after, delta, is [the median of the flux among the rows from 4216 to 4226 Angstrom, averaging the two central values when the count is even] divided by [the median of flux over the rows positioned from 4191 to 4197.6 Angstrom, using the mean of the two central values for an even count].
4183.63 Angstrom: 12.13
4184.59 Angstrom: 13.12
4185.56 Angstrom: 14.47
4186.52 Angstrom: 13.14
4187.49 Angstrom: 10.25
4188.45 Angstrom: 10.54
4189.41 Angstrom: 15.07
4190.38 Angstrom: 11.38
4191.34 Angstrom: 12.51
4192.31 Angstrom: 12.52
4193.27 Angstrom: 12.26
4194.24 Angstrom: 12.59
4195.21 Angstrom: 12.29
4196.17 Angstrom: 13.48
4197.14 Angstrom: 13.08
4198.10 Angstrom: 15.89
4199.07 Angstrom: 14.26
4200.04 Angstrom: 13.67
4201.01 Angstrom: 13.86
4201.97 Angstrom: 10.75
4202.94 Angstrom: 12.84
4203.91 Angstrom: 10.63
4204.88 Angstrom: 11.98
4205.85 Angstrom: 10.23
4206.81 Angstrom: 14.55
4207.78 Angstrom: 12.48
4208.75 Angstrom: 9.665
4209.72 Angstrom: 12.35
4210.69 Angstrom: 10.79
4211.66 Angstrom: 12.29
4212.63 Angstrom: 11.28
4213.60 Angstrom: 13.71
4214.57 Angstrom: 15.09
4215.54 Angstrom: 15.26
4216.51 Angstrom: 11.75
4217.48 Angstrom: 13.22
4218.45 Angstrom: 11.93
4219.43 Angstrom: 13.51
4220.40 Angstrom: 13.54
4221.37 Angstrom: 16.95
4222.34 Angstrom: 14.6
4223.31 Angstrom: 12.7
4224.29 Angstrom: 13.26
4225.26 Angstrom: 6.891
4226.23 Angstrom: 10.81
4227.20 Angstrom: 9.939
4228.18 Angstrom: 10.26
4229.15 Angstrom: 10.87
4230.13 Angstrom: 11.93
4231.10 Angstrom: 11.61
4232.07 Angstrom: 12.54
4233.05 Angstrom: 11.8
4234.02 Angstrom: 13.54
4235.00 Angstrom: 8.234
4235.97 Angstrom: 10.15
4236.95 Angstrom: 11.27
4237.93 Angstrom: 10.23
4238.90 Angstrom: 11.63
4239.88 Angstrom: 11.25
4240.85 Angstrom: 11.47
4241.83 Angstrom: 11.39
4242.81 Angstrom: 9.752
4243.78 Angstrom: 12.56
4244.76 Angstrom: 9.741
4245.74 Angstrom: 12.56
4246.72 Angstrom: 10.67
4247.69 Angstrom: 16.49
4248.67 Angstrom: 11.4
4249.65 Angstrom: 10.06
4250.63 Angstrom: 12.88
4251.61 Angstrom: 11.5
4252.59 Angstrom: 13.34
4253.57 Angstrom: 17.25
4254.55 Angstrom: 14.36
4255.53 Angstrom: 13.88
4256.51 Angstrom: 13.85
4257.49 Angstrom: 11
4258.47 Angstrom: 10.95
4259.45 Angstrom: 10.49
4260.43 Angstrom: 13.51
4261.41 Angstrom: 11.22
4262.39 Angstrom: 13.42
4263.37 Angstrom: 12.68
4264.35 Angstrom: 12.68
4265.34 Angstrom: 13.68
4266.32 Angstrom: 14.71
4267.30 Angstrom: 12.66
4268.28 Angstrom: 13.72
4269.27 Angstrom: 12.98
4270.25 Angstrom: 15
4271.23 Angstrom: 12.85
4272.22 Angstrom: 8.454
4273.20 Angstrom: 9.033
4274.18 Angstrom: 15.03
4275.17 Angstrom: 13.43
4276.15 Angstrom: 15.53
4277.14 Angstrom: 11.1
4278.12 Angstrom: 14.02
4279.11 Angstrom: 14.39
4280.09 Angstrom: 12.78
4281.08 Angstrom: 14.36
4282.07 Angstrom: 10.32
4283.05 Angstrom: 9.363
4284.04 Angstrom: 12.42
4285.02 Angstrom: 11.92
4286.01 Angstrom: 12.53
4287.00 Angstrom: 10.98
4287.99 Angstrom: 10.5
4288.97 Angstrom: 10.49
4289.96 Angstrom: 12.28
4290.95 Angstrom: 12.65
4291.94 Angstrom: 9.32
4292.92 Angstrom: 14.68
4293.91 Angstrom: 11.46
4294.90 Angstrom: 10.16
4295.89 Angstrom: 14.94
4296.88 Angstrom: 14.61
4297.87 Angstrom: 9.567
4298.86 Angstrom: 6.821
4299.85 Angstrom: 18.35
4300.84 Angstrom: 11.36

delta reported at 1.06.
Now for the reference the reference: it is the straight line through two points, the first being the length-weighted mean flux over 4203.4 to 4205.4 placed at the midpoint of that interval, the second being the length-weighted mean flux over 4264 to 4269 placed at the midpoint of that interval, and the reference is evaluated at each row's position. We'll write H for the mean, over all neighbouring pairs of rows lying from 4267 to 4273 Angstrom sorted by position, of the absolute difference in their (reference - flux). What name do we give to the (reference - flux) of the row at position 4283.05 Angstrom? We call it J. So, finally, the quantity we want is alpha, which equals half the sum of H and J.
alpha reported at 3.4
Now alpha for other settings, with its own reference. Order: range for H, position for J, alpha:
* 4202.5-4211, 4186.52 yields -0.1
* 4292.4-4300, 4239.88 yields 2.7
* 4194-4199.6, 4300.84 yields 2.3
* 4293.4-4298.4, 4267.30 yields 1.9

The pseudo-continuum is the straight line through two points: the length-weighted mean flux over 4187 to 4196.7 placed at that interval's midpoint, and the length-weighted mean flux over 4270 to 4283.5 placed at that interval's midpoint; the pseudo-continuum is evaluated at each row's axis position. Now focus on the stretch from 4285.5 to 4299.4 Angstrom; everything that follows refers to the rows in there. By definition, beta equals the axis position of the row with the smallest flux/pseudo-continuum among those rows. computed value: 4298.86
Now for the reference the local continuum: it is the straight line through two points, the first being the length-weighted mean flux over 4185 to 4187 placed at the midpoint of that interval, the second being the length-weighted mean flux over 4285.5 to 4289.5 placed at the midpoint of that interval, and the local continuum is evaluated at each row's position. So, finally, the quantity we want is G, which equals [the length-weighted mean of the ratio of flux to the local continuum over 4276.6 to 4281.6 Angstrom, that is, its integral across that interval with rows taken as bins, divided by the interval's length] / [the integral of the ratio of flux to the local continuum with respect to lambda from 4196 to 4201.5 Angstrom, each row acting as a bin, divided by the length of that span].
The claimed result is 1.12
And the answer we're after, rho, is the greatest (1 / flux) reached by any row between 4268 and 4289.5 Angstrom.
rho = 0.12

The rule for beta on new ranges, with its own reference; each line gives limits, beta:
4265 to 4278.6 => 4272.22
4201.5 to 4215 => 4208.75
